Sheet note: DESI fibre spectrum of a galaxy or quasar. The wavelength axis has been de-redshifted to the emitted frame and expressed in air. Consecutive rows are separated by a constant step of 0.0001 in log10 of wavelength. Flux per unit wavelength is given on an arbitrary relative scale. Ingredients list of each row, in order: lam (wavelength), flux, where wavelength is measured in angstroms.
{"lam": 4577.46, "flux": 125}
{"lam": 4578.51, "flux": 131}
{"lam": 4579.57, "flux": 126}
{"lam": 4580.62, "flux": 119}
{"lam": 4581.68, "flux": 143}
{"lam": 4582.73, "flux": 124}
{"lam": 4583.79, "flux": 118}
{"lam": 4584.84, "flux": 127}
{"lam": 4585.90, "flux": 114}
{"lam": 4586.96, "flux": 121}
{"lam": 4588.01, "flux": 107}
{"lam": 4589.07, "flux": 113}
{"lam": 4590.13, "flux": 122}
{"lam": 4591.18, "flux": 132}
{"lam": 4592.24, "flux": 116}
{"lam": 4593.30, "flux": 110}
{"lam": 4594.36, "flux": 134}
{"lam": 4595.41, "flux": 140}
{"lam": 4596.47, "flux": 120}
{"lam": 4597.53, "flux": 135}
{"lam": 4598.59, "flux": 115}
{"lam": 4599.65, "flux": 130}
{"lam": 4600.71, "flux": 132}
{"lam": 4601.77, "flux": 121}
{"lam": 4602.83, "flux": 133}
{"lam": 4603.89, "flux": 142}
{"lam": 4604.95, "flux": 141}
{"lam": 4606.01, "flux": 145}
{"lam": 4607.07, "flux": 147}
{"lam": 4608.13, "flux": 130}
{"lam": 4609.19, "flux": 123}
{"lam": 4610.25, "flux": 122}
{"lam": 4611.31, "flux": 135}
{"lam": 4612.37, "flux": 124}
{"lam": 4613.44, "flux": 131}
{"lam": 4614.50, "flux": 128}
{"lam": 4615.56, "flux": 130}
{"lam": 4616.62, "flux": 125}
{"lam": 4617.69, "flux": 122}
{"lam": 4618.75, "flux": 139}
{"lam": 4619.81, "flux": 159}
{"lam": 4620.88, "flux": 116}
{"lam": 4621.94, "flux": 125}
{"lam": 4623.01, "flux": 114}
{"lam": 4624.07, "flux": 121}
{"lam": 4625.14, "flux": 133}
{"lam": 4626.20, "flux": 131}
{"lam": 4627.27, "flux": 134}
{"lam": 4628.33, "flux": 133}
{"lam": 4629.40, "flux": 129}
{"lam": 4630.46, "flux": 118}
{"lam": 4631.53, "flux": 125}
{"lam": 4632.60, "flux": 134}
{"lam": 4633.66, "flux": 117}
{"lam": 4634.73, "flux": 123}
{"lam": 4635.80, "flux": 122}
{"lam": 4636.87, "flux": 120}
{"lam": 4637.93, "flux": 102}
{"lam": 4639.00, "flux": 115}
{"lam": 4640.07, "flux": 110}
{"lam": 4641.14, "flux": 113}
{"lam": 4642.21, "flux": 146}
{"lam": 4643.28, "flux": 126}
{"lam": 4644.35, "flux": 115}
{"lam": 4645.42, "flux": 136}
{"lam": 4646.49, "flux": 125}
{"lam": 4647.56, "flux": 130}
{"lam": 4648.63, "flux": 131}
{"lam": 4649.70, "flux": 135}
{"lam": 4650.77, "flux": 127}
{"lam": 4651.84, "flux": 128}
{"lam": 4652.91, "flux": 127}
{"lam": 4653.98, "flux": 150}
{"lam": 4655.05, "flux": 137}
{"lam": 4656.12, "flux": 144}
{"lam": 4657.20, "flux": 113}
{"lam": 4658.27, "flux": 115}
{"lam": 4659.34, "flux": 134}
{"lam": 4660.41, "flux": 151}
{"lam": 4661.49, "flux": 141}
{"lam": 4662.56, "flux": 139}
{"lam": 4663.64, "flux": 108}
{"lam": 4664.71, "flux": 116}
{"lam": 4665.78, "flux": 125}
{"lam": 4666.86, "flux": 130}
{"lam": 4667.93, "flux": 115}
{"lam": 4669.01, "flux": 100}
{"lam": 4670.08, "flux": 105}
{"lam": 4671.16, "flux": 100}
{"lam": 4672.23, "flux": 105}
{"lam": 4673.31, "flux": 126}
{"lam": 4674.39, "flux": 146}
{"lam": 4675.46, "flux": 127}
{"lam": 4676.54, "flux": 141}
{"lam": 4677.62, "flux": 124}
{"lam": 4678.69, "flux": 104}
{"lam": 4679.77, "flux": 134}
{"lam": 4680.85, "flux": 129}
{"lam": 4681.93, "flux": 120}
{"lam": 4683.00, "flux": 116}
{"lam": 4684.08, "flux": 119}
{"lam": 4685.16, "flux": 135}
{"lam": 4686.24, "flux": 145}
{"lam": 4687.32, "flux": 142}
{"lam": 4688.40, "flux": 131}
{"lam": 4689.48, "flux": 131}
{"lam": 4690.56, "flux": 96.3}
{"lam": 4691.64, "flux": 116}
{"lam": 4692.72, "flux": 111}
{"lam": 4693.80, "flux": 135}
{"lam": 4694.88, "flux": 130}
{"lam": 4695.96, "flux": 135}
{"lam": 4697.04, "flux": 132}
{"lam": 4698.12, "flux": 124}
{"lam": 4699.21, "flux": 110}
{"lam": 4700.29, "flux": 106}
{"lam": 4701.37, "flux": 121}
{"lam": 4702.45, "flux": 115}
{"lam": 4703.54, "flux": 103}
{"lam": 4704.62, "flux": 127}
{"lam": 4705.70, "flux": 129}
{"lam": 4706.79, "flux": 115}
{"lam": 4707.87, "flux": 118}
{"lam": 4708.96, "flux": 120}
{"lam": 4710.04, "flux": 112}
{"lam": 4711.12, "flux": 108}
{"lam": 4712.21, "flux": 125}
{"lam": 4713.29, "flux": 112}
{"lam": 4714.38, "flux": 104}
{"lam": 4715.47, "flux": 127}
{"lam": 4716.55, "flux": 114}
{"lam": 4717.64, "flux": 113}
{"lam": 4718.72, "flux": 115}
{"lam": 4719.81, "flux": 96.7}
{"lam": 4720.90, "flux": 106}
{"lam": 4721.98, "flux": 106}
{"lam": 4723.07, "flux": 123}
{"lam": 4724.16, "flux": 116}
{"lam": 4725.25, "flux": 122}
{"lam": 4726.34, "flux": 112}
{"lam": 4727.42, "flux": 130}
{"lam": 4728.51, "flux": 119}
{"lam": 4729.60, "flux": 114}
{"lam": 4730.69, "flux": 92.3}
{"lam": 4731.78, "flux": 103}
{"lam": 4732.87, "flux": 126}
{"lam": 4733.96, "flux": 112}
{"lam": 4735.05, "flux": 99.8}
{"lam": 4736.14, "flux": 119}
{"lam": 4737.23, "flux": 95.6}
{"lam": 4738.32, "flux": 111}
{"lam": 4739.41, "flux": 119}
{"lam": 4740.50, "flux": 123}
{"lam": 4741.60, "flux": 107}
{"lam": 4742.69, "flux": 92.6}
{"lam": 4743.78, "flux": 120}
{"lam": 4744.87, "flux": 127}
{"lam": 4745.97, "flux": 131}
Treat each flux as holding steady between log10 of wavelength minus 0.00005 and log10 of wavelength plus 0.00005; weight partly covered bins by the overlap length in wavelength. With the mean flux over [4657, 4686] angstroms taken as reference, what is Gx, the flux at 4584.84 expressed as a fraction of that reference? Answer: 1.03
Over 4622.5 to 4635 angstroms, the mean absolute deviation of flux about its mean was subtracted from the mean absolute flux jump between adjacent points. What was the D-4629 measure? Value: 1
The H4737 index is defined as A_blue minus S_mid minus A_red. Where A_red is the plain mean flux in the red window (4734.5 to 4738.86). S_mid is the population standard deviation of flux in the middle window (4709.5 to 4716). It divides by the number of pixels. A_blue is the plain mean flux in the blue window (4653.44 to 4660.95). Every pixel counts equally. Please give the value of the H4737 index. 20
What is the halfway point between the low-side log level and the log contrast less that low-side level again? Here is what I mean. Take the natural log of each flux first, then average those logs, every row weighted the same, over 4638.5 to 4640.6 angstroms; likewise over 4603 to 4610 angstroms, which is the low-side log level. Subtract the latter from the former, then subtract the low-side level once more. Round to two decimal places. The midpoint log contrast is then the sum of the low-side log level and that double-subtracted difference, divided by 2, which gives -0.10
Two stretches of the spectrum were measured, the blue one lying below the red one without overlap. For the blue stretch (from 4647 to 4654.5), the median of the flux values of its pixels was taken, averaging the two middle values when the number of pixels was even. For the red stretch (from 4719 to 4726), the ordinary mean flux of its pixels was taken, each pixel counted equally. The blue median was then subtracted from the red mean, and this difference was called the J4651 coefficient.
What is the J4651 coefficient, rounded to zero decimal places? -18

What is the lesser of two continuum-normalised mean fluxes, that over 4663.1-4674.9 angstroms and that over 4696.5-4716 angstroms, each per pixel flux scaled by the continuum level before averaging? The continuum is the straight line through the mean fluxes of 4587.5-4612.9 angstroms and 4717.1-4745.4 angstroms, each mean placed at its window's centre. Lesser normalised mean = 0.97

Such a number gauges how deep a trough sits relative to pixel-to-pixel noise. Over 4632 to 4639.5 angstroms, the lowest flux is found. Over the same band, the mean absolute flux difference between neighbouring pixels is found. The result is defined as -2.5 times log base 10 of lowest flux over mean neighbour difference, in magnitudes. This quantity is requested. -2.58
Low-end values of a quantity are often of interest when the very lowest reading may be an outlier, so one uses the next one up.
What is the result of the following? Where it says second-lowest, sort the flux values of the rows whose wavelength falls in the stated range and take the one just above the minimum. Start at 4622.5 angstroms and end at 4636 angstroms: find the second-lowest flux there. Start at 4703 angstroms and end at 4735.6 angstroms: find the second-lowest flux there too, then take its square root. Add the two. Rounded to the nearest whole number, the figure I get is 127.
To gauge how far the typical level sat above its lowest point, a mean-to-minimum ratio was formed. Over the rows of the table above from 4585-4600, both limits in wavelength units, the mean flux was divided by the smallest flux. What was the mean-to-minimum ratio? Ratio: 1.14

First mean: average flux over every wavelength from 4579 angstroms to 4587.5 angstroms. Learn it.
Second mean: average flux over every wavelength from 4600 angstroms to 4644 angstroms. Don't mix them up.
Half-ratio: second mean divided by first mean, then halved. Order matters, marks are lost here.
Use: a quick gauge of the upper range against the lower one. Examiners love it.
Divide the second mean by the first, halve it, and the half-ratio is 0.515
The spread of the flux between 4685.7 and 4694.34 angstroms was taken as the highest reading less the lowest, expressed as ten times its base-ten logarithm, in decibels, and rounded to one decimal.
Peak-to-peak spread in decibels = 16.9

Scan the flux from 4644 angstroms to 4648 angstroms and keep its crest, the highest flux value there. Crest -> 136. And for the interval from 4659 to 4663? 151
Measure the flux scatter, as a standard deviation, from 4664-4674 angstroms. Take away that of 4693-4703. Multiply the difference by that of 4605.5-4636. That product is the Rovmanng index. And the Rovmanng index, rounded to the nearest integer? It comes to 7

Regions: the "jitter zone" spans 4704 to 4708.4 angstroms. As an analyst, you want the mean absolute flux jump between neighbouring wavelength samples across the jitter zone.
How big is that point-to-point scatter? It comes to 6.3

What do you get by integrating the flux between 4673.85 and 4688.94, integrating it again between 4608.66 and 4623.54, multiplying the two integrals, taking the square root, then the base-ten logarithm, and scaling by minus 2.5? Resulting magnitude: -8.21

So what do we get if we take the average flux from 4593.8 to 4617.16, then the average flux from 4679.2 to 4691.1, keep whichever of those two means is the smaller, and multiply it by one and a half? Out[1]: 191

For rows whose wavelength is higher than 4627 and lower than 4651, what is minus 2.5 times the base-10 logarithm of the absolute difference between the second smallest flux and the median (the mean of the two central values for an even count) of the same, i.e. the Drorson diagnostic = -2.94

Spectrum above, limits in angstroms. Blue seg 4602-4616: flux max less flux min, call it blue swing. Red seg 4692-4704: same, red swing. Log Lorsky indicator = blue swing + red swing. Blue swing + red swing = 57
